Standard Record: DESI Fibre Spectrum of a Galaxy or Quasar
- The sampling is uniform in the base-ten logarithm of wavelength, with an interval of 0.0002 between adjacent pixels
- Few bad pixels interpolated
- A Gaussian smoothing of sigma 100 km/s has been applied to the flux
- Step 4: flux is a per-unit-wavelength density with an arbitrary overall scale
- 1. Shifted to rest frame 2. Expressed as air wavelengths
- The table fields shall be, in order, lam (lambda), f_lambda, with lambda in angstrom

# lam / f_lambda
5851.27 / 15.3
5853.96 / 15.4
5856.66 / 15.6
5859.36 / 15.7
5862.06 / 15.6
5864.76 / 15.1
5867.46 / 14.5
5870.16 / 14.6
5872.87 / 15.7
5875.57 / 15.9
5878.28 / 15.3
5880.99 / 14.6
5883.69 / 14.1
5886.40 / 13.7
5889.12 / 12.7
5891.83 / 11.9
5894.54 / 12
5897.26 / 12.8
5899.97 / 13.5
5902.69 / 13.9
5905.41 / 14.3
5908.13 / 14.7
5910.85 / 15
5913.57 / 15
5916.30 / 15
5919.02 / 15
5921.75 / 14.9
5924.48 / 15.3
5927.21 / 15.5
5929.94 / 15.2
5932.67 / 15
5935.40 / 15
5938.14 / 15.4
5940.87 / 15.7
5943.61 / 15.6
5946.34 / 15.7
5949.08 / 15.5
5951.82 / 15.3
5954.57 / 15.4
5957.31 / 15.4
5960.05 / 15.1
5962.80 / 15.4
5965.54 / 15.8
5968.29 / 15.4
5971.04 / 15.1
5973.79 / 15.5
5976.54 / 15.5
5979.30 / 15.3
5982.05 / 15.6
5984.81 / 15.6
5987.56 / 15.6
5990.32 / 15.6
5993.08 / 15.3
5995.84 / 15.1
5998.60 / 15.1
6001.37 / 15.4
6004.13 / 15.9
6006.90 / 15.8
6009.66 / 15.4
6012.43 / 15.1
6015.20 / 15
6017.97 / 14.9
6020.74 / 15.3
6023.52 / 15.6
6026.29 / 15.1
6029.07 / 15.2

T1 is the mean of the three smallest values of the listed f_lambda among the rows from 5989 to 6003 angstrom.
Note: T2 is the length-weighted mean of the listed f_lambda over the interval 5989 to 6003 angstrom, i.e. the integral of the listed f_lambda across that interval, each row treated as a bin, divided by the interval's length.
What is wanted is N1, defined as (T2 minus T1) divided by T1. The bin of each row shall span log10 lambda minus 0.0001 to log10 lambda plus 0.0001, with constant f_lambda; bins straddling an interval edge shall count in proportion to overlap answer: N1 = 0.009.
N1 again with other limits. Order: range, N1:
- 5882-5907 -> 0.086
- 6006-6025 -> 0.019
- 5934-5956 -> 0.014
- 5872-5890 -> 0.081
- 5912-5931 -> 0.010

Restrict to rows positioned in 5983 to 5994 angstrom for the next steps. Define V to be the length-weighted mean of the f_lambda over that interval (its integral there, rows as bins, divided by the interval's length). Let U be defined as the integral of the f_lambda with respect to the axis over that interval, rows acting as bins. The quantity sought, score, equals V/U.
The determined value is 0.09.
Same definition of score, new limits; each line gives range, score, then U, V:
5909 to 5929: 0.05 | 302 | 15.1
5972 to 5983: 0.09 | 170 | 15.5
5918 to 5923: 0.20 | 75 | 14.9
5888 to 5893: 0.20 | 62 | 12.3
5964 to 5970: 0.17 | 93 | 15.6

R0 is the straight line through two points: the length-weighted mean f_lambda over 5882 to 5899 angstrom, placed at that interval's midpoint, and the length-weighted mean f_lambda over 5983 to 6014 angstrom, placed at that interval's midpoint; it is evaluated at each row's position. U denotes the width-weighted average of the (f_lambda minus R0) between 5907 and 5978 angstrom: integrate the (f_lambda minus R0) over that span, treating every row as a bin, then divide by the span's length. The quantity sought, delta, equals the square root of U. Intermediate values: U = 1.15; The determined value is 1.07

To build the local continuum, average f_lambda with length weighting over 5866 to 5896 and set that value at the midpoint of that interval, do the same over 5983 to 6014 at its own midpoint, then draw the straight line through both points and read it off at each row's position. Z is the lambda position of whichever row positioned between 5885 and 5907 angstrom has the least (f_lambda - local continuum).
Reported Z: 5891.83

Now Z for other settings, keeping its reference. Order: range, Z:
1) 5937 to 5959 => 5951.82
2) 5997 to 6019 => 6017.97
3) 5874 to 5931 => 5891.83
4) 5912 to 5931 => 5921.75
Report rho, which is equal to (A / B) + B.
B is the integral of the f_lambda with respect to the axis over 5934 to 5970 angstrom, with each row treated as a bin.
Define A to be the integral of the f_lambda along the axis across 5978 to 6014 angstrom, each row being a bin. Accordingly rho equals 557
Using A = 556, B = 556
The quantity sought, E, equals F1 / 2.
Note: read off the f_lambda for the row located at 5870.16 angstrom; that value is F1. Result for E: 7.3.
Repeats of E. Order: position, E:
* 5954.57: 7.7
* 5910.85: 7.5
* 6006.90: 7.9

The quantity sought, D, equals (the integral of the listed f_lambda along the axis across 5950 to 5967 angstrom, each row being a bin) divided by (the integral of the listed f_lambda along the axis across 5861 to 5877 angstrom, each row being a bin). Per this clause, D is 1.07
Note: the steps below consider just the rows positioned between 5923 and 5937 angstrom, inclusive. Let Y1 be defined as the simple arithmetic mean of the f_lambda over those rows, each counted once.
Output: 15.2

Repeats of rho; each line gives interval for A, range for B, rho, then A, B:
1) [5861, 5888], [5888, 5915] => 368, 402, 367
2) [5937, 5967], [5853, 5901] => 690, 465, 690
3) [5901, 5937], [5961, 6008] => 728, 536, 727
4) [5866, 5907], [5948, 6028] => 1231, 573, 1230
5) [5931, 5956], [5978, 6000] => 340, 385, 339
